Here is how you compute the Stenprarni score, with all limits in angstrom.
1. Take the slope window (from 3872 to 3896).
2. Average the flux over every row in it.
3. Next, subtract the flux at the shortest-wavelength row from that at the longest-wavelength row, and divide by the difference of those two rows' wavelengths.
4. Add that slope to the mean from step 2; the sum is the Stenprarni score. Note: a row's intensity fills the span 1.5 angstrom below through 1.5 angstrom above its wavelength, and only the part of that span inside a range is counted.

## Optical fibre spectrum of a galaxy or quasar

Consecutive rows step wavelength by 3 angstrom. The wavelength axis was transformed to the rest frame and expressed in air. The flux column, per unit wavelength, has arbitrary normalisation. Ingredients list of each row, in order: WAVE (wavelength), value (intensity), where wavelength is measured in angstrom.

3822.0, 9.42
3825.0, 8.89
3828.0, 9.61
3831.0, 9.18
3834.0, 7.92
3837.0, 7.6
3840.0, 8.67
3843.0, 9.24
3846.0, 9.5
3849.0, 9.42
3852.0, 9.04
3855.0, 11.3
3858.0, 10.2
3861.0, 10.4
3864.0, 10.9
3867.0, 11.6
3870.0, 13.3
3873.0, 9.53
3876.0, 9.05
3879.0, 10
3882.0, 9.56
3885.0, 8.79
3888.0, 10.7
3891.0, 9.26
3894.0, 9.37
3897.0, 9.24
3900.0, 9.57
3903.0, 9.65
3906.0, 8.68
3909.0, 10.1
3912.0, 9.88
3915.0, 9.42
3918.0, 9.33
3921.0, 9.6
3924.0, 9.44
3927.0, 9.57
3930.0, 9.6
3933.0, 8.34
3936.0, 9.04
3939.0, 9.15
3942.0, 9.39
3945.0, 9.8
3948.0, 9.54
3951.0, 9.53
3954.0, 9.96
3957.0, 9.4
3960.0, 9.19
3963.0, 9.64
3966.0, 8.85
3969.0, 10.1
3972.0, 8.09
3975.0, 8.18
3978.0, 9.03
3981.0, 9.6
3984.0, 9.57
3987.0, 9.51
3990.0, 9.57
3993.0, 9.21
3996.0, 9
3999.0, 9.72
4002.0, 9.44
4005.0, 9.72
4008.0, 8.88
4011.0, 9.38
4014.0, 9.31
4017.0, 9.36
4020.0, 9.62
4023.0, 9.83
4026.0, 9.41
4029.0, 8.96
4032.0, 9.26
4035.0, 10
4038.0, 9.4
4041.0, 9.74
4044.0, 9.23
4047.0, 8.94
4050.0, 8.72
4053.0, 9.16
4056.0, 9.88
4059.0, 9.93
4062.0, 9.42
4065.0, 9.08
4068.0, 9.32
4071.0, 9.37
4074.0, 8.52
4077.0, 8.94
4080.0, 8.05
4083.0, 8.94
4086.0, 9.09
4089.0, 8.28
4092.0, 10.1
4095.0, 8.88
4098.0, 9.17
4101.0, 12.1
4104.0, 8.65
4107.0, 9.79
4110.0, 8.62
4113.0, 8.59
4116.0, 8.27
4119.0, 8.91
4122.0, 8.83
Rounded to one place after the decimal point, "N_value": 9.5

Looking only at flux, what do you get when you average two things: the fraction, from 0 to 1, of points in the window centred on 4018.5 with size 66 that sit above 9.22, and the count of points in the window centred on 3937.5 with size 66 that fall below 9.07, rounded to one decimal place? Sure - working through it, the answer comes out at 2.4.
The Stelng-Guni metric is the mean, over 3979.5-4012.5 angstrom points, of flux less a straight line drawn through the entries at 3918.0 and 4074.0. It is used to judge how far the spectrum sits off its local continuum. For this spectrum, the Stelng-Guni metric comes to 0.49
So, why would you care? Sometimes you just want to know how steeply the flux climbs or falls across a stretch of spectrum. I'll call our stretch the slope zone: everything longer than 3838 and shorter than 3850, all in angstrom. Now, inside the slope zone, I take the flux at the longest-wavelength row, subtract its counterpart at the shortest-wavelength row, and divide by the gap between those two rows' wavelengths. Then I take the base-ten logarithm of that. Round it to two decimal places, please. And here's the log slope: -1.08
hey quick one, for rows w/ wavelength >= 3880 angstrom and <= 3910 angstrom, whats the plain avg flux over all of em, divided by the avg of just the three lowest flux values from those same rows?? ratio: 1.066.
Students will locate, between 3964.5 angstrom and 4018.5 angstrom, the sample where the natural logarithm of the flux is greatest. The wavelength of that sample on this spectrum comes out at 3969.0 angstrom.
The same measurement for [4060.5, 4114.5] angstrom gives 4101.0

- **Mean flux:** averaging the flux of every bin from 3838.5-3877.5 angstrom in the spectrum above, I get 10.2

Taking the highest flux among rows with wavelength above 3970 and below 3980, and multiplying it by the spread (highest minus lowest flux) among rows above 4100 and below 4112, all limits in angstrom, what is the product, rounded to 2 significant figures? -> 31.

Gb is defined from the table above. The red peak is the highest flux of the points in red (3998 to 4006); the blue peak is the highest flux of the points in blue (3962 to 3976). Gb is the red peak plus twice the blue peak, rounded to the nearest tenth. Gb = 29.9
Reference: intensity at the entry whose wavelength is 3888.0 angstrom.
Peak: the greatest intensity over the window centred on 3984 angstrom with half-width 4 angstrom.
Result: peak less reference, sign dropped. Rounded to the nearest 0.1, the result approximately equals 1.1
